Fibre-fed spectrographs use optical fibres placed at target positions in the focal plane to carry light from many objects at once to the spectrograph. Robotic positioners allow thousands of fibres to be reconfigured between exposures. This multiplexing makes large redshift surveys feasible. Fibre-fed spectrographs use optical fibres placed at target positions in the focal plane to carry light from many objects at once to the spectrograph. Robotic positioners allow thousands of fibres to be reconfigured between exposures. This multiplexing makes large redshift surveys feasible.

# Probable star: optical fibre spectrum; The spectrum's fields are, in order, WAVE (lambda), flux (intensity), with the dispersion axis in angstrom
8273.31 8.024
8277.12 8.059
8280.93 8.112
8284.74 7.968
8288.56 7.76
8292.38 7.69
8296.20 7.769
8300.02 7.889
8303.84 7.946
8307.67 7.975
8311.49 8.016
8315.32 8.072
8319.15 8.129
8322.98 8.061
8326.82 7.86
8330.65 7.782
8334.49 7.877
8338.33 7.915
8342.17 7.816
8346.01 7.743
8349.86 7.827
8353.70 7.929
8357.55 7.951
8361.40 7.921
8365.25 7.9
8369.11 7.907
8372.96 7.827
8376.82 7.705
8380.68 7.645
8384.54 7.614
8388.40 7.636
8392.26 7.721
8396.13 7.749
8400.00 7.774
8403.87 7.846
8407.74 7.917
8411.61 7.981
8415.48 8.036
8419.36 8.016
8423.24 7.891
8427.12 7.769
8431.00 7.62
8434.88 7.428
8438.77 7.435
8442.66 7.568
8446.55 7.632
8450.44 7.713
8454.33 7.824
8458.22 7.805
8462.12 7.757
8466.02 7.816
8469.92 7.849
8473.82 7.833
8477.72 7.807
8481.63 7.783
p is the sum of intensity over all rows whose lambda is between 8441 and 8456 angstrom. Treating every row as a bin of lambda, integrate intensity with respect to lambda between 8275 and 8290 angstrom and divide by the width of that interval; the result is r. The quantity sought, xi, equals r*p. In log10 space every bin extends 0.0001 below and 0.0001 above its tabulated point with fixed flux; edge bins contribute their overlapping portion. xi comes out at 245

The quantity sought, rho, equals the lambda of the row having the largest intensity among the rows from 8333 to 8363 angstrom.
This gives 8357.55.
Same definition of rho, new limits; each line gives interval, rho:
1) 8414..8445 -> 8415.48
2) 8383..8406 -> 8403.87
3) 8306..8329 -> 8319.15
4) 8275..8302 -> 8280.93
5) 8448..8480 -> 8469.92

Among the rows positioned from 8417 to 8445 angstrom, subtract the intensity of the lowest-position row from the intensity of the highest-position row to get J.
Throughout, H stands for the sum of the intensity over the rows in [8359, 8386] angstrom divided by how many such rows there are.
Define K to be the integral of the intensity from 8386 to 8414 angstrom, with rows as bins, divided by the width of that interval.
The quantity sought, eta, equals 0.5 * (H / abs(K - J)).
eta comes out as 0.472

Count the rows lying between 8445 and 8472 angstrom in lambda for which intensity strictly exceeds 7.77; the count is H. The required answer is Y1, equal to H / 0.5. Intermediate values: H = 4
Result 8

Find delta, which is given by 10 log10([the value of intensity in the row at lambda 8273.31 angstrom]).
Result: 9.04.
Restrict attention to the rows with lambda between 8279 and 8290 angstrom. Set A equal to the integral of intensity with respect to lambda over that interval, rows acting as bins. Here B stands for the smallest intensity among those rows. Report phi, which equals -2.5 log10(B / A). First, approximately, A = 87.5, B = 7.76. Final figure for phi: 2.63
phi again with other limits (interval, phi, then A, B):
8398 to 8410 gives 2.71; 94.2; 7.774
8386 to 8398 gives 2.71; 92.4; 7.636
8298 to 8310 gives 2.71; 95.3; 7.889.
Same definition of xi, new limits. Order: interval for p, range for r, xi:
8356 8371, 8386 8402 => 244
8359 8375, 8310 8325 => 255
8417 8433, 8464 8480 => 245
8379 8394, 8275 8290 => 244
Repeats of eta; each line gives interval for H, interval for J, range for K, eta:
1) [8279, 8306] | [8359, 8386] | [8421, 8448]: 0.497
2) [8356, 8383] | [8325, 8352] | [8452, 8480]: 0.500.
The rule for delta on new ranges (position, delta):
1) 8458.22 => 8.92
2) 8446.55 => 8.83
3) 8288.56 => 8.90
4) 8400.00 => 8.91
